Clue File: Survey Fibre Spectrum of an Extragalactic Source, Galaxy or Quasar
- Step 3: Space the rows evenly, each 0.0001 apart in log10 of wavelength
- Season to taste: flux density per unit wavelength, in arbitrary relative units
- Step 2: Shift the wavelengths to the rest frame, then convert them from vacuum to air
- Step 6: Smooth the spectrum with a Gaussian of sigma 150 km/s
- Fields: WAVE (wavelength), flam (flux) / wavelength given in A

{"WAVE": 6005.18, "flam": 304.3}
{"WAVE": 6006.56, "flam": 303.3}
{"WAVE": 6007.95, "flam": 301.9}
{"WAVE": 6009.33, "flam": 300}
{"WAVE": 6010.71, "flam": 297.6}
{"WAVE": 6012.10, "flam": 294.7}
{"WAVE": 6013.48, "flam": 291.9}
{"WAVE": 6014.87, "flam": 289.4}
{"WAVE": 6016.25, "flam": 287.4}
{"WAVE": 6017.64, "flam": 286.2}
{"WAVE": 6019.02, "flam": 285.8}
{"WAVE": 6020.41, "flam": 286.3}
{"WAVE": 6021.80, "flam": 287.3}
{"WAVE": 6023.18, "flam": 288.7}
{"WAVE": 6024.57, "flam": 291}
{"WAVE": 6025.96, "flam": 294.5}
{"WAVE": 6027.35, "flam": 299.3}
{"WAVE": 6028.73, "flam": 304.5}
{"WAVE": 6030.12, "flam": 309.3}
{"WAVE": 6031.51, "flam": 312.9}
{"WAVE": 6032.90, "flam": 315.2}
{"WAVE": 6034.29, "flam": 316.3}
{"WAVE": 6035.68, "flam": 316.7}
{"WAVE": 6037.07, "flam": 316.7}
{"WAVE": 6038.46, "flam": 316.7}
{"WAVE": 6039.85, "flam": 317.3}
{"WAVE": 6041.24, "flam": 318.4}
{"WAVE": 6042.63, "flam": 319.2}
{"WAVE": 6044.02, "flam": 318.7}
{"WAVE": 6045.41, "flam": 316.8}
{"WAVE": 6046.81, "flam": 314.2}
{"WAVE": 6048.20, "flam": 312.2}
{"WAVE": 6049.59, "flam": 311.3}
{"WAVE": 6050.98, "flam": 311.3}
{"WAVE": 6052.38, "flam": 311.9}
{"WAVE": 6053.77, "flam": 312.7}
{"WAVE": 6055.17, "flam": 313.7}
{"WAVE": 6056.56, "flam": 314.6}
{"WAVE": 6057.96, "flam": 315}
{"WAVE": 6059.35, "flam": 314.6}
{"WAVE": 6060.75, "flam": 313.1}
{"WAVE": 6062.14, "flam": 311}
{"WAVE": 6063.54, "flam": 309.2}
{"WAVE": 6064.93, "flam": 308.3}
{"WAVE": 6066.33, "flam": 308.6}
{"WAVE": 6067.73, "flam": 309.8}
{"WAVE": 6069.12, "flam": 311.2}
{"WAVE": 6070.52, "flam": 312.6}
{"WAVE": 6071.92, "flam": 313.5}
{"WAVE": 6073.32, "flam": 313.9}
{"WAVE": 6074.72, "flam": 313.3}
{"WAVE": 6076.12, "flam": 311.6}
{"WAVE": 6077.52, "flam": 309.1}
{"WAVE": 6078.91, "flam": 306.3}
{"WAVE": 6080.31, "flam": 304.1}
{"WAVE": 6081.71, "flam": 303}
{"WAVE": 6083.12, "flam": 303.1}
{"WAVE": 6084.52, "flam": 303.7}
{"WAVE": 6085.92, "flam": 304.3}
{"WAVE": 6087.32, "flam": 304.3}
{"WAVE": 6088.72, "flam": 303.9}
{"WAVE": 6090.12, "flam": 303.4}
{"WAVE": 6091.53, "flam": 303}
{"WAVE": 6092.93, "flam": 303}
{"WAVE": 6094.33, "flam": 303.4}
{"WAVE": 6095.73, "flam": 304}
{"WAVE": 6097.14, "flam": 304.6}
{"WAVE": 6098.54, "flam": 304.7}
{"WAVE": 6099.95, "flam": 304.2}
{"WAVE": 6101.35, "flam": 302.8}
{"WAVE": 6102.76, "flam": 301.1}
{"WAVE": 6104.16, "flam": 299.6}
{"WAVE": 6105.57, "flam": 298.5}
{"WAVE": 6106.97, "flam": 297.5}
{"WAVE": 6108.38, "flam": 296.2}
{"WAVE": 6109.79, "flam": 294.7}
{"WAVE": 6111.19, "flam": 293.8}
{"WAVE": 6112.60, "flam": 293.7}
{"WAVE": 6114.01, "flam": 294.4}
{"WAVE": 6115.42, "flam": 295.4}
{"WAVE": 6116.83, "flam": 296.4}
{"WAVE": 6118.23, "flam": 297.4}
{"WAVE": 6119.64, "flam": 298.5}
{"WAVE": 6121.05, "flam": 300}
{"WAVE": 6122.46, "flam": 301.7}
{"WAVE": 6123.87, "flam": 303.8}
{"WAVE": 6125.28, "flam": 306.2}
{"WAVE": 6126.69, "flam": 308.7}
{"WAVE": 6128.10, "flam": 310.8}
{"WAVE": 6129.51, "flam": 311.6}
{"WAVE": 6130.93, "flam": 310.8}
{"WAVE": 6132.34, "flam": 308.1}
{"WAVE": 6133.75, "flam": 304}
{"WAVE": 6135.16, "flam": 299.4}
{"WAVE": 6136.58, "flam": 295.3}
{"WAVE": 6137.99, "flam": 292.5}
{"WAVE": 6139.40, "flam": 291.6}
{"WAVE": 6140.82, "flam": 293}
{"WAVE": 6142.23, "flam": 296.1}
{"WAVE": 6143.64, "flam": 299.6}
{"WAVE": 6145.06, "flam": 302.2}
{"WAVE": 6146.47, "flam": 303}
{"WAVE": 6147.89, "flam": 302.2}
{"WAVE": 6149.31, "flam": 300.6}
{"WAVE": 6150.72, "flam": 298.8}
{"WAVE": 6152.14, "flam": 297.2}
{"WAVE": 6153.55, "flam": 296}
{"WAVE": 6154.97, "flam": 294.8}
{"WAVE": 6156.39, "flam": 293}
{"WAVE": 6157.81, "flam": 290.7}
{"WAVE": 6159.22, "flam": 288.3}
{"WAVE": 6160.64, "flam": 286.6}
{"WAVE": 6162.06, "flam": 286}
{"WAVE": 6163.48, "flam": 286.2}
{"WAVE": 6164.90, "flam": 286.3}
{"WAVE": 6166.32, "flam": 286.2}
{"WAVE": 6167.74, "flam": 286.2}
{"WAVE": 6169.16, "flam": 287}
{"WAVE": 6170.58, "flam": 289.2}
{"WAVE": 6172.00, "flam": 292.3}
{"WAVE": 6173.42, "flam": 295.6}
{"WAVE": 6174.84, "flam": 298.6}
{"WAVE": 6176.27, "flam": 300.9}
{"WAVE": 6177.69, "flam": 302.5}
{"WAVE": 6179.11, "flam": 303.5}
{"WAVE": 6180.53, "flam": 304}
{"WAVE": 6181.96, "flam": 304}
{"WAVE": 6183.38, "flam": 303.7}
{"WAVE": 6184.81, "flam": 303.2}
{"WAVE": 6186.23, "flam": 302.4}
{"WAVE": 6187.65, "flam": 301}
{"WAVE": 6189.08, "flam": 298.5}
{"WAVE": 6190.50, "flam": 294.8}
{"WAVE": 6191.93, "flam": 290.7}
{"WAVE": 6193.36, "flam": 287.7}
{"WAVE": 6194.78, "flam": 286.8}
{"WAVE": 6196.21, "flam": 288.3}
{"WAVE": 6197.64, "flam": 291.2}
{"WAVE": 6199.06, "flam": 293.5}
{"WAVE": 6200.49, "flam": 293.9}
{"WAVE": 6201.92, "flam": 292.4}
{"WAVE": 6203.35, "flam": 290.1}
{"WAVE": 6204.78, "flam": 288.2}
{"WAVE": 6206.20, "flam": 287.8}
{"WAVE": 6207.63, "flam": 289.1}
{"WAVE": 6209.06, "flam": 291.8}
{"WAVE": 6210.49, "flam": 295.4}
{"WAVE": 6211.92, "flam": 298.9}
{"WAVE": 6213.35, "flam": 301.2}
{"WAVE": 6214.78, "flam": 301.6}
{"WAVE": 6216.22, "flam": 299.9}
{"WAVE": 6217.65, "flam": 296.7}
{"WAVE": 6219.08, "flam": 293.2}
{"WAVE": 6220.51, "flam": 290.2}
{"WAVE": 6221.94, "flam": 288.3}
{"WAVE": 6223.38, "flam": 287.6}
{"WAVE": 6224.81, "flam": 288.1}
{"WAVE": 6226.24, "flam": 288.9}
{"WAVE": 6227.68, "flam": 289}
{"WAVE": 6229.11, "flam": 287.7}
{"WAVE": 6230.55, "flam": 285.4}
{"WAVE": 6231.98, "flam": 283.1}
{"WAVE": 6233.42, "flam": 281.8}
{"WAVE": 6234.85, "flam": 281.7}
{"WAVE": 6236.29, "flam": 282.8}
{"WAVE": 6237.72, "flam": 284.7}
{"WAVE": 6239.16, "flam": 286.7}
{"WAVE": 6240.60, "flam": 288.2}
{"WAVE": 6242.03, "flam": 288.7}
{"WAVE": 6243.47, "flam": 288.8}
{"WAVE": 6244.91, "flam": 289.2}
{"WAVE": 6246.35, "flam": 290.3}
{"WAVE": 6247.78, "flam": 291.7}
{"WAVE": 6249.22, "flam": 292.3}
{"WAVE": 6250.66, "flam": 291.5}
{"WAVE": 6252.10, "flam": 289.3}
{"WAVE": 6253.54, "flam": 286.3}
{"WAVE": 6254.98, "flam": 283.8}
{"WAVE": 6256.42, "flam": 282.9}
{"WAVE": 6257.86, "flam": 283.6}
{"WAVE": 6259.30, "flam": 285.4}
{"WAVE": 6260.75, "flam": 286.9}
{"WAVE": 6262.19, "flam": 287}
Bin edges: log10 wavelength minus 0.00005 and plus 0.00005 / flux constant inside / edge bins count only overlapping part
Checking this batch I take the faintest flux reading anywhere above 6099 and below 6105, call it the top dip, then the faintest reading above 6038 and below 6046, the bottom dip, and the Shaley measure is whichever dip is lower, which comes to 300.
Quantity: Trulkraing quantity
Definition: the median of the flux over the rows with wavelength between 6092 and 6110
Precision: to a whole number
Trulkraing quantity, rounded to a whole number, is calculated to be 303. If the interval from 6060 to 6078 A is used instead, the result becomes 311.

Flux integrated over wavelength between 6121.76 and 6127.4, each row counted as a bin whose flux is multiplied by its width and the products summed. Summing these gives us 1721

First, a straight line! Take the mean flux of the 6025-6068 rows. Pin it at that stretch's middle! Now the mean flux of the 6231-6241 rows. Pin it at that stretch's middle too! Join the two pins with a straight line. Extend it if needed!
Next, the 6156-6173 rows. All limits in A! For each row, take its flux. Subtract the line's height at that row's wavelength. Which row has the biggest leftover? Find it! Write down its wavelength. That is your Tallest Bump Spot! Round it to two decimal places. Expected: 6172.00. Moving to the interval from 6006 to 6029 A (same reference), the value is 6028.73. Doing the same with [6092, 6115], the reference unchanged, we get 6098.54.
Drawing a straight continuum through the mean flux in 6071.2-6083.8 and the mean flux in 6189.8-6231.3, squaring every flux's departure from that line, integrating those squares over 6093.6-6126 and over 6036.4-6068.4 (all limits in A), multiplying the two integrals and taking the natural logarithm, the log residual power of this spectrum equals 12.8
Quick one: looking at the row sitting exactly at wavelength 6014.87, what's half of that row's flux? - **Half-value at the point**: 145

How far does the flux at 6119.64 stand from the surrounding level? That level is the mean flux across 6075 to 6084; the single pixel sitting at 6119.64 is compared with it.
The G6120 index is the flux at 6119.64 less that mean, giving -8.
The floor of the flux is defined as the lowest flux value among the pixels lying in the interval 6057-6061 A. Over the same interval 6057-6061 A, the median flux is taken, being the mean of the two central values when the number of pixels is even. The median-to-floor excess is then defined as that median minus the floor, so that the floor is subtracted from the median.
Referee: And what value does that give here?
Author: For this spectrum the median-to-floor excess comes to 1.5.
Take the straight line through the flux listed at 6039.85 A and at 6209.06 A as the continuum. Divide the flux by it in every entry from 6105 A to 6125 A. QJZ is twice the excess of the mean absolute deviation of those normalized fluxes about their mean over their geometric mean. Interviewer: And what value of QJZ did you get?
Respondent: -1.92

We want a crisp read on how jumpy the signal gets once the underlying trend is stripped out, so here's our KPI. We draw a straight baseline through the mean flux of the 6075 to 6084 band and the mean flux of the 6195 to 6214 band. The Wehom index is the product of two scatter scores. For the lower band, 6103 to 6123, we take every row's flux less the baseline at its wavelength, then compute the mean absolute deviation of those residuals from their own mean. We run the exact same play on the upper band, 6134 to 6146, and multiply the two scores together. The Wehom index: 7.0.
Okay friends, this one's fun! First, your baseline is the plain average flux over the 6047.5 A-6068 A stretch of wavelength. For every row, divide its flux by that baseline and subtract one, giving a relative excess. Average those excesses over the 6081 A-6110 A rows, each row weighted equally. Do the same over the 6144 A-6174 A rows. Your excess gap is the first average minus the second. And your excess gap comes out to 0.030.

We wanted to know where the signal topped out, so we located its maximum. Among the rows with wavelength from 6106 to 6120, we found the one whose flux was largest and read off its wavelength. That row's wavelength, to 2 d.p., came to 6119.64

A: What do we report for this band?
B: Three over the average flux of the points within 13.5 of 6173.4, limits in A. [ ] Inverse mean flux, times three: 0.0102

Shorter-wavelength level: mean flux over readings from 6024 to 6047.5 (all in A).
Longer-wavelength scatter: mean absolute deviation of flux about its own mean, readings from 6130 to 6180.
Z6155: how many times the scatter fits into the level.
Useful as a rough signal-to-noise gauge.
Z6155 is 55.0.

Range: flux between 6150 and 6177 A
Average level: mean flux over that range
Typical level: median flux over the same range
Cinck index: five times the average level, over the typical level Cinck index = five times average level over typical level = 5.02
